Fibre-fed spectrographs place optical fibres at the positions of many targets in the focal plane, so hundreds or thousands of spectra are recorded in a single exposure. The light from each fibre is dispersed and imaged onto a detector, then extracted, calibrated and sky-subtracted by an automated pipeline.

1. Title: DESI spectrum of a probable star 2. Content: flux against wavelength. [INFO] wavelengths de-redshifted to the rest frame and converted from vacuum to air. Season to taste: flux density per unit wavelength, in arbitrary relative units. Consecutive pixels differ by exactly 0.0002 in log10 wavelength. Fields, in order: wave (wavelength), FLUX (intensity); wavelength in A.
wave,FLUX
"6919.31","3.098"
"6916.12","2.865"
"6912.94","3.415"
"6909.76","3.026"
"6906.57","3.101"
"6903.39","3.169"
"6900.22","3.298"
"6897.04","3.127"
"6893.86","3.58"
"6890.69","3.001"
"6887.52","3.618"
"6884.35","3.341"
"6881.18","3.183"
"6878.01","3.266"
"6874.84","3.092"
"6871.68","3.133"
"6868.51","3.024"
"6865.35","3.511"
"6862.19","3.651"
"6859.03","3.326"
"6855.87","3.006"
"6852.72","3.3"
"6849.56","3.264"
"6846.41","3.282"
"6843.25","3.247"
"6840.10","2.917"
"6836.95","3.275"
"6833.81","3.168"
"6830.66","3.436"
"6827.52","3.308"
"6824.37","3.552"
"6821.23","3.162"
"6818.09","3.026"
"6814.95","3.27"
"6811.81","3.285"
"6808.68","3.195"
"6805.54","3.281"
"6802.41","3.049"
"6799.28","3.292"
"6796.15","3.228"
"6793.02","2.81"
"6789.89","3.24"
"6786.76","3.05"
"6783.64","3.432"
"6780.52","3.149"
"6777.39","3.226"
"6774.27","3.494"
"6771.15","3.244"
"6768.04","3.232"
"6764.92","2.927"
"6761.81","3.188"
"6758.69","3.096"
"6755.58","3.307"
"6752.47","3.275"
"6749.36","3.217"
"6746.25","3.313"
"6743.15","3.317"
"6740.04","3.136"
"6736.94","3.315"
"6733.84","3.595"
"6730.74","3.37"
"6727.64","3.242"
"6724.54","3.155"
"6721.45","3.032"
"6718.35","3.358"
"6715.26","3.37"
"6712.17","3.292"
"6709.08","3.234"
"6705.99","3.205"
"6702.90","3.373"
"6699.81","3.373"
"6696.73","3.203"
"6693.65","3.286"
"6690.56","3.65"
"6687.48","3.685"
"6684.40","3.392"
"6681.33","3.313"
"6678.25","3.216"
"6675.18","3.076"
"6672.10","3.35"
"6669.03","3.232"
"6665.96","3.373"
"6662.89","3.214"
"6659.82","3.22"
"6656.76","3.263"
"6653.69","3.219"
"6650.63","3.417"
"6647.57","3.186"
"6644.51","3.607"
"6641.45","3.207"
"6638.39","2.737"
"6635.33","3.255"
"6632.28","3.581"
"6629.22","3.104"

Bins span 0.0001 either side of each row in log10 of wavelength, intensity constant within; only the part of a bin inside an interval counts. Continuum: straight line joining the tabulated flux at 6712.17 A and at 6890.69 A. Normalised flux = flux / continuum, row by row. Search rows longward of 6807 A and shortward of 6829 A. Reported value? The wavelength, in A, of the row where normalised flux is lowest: 6818.09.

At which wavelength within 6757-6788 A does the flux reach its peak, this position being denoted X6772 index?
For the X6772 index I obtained 6774.27 A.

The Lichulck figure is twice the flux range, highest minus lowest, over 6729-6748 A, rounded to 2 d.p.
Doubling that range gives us 0.92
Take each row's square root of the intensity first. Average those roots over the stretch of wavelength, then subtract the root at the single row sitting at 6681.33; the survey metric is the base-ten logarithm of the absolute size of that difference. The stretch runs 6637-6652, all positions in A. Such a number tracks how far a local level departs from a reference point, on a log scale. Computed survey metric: -1.6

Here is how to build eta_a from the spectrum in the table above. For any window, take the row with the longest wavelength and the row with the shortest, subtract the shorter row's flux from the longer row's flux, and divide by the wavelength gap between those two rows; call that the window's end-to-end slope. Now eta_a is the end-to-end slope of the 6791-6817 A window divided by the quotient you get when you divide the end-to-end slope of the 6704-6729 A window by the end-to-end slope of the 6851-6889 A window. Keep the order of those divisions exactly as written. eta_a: 0.112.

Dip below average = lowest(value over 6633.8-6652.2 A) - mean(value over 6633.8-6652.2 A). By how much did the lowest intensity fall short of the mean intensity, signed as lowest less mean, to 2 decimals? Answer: -0.50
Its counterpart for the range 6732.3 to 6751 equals -0.18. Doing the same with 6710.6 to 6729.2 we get -0.21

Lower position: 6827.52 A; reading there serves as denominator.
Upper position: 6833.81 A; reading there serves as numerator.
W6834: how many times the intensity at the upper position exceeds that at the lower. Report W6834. 0.96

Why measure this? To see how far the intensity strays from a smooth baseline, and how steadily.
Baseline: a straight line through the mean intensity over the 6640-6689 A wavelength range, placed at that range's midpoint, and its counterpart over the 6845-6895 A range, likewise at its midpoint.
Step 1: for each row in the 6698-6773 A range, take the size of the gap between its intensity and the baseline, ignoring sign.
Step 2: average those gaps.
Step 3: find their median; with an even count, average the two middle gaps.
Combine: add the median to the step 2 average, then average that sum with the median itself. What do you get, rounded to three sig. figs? 0.117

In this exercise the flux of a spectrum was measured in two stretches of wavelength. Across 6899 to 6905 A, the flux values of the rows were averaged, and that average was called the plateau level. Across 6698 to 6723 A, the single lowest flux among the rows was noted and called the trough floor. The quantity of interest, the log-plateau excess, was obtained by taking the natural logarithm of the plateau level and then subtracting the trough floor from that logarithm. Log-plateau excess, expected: -1.86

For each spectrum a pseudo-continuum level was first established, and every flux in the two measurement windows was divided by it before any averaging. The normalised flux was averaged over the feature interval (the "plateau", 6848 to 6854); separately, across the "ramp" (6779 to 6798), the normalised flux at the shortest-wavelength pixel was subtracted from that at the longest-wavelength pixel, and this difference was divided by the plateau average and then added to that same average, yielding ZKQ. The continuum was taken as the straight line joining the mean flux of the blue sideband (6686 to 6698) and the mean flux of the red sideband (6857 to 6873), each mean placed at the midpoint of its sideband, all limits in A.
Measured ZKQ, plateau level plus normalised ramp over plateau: 1.01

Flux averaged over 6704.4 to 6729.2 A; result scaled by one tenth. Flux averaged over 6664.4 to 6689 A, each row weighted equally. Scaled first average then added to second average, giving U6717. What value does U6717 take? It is 3.65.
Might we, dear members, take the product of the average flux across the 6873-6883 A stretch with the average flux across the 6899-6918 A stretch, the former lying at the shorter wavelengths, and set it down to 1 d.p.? 10.0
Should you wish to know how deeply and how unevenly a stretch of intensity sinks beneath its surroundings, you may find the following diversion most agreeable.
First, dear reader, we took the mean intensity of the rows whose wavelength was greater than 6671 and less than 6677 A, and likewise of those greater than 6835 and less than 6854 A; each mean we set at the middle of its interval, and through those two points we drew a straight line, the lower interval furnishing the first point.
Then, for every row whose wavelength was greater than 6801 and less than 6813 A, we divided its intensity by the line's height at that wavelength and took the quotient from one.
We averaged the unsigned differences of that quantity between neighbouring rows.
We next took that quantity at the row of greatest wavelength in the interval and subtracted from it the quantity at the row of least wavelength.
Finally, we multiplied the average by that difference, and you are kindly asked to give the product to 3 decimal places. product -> -0.003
